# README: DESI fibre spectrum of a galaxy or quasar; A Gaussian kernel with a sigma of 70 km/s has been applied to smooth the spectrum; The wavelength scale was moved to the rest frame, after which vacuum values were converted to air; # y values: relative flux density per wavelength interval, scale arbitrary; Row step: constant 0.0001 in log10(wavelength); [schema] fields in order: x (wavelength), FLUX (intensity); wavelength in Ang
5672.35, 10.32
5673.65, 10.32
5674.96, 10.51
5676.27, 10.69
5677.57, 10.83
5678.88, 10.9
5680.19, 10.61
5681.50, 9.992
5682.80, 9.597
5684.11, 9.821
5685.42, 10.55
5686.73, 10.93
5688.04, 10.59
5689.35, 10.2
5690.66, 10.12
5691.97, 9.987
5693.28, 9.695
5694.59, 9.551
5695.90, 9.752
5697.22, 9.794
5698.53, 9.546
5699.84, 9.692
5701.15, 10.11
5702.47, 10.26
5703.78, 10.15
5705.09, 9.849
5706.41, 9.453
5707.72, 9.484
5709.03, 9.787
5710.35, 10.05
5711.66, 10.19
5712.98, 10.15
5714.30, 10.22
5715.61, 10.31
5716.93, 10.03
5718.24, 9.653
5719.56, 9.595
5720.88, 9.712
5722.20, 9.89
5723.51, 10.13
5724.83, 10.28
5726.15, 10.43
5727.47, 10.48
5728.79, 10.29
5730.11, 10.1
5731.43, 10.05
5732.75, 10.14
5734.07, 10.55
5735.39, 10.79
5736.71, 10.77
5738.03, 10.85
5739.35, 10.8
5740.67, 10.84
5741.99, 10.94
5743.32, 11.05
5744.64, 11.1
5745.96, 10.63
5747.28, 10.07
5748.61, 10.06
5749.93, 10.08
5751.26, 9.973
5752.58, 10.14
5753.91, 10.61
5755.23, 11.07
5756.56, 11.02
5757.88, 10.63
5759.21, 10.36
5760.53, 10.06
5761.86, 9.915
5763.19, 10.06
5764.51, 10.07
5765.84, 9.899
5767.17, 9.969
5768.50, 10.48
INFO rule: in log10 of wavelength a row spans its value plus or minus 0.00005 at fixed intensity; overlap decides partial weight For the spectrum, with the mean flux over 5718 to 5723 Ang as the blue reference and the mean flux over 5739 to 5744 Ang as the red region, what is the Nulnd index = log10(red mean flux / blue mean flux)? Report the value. 0.050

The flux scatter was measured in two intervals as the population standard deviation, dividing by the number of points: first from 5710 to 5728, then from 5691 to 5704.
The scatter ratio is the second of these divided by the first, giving 0.90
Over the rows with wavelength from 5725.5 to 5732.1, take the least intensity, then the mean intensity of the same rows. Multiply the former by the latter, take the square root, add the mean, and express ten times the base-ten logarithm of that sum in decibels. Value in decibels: 13.1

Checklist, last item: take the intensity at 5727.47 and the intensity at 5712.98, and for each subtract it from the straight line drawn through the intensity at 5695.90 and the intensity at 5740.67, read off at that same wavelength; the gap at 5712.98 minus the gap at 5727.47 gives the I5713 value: -0.022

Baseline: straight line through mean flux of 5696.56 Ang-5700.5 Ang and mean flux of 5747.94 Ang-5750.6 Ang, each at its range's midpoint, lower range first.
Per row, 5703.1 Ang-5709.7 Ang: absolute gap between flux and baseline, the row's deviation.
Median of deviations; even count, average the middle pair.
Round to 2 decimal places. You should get 0.26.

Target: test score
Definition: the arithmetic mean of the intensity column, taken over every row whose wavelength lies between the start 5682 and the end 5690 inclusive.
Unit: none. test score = 10.3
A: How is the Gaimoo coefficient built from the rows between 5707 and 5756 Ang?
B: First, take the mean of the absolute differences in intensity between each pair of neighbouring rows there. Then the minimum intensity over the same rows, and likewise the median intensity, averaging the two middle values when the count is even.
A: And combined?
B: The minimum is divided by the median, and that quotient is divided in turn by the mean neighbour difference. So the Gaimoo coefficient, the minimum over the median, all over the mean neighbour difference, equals 5.2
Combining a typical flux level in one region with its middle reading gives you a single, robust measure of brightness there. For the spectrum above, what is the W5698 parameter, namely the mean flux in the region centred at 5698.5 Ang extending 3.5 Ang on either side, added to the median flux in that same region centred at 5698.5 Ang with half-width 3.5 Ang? 19.5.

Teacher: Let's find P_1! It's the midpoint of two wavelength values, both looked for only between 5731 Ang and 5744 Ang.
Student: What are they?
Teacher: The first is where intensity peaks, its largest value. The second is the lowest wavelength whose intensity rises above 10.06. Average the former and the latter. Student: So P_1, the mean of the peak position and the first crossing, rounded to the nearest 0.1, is 5738.0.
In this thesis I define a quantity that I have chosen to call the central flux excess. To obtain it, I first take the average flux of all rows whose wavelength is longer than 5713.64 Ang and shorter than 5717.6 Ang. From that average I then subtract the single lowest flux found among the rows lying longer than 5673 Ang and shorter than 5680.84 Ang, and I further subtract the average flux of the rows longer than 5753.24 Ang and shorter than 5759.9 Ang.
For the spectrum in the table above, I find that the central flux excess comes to -10.9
